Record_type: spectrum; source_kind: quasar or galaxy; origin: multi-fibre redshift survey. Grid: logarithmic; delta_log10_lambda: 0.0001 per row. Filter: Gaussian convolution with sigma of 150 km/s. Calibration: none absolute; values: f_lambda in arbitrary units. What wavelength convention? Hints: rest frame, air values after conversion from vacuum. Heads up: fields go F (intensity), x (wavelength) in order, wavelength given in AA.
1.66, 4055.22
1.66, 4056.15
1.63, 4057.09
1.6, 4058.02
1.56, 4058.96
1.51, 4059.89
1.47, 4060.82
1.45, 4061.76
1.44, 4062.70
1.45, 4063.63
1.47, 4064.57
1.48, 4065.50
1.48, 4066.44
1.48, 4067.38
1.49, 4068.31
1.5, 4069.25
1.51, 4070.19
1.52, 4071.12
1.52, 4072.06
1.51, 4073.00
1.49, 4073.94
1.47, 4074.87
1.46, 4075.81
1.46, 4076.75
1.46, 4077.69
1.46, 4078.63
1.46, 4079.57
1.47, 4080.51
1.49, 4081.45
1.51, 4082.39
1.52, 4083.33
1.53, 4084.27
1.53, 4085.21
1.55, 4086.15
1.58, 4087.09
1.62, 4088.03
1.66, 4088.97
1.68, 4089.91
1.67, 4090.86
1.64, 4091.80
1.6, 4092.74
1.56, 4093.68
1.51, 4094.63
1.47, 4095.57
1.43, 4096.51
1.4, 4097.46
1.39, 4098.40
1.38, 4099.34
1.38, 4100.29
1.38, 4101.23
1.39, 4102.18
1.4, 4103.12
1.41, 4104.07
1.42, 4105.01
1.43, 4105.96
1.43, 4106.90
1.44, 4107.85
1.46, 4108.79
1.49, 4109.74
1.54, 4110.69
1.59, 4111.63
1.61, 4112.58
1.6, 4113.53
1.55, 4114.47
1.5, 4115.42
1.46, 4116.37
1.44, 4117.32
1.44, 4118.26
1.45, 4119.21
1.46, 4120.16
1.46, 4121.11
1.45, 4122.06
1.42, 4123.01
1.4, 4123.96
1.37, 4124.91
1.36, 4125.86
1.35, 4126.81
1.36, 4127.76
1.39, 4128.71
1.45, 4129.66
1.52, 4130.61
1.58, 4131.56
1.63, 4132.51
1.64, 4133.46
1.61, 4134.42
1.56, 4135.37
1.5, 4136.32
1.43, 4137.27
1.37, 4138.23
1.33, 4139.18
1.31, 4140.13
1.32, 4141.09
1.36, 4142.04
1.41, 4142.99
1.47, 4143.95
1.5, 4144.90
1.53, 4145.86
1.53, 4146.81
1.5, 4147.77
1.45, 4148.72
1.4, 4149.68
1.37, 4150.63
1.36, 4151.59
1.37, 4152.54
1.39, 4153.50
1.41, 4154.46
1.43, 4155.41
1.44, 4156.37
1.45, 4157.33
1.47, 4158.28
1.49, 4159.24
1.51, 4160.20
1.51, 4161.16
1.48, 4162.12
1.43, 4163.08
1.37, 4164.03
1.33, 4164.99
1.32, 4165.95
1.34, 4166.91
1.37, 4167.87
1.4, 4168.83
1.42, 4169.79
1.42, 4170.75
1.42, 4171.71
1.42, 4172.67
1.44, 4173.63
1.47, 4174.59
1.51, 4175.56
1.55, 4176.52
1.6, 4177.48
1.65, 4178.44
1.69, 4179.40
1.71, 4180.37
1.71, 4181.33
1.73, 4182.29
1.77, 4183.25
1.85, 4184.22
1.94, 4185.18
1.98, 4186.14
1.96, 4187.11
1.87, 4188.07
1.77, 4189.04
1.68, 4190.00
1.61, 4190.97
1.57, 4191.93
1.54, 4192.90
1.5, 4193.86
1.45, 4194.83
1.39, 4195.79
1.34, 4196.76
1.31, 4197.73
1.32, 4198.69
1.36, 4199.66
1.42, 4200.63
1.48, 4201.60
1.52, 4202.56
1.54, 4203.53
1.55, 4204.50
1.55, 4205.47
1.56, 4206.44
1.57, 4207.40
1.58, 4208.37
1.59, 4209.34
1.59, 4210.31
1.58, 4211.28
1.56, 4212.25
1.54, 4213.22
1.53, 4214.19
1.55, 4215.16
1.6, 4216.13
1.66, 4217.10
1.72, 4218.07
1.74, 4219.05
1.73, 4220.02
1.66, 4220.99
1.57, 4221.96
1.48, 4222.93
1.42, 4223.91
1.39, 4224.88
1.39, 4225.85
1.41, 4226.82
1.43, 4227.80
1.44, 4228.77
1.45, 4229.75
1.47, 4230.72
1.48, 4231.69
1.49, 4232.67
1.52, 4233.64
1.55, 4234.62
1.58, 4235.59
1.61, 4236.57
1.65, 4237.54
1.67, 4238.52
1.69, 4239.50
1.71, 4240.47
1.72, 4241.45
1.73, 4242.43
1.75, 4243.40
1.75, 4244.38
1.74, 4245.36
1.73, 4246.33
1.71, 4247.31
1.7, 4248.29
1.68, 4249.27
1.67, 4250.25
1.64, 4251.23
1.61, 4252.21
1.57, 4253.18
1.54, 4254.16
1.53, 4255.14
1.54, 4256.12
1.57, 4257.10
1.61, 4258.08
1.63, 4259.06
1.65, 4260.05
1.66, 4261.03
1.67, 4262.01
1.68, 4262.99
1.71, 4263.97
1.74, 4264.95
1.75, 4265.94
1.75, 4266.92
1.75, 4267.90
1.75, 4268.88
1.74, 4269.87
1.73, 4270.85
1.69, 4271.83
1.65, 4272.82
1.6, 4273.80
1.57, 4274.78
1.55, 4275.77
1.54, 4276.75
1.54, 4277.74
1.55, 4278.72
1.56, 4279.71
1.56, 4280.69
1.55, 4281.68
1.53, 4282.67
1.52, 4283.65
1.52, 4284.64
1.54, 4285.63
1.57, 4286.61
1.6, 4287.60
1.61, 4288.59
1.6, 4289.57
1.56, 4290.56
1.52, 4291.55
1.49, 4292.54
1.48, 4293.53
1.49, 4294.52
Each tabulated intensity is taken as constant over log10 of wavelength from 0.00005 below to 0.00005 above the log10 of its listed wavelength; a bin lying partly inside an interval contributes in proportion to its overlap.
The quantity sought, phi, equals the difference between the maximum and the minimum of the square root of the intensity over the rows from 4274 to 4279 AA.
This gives 0.01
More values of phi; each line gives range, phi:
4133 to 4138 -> 0.08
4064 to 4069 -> 0.01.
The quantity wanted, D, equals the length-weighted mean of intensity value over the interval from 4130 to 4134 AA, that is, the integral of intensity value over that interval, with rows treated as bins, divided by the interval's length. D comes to 1.59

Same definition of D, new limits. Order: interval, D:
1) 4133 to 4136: 1.60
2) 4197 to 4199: 1.32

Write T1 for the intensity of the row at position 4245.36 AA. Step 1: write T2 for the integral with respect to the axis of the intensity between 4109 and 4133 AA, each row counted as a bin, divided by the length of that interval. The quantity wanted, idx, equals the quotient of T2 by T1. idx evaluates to 0.85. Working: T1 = 1.74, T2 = 1.47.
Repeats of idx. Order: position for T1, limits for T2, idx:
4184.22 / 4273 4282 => 0.84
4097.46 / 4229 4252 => 1.17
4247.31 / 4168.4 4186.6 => 0.94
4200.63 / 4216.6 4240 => 1.09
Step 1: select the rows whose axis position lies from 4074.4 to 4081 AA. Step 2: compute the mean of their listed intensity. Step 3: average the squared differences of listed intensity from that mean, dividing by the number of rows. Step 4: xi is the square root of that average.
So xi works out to 0.005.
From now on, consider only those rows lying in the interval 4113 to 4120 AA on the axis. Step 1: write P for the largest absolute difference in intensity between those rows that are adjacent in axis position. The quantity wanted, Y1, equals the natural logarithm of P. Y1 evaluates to -3.0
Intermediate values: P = 0.050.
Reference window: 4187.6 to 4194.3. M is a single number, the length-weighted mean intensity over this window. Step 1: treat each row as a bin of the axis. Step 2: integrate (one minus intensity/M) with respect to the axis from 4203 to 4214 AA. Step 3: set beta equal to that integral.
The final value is 0.6 AA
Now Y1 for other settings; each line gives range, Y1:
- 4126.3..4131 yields -2.7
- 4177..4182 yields -3.0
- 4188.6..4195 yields -2.4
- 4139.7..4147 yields -2.8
